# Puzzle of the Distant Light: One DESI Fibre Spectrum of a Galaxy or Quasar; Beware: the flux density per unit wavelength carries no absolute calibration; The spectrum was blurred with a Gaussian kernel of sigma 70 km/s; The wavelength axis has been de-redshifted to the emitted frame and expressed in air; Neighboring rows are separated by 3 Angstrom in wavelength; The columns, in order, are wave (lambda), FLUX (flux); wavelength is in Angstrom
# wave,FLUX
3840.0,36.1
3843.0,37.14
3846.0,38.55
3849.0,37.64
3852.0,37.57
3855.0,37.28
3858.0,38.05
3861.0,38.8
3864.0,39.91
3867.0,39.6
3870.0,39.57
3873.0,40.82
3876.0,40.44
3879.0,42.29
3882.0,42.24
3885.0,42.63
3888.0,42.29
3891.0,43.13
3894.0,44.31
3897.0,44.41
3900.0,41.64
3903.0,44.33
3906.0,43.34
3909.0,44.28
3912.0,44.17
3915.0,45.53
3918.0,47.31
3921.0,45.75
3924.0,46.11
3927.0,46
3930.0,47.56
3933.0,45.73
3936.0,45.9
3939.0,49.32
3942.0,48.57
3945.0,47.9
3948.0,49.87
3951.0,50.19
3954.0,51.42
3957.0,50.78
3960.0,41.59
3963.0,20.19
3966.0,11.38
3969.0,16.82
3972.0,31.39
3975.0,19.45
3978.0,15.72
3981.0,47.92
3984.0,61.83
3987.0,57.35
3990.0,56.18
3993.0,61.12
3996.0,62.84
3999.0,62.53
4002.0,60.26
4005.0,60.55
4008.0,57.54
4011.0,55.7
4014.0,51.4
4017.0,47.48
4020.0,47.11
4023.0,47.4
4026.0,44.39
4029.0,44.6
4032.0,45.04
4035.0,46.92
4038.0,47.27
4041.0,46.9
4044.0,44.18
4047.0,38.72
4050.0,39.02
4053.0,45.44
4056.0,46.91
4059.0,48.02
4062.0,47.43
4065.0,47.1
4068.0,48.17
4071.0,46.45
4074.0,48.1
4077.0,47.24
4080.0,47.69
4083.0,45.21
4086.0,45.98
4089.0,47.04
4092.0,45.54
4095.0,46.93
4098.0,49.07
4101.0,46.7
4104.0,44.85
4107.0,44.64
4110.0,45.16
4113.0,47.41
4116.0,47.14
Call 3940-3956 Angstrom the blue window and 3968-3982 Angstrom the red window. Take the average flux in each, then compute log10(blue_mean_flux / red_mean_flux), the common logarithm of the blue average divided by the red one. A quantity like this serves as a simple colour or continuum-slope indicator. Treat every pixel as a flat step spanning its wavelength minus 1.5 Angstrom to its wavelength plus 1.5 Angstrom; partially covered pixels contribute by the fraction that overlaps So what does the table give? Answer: 0.3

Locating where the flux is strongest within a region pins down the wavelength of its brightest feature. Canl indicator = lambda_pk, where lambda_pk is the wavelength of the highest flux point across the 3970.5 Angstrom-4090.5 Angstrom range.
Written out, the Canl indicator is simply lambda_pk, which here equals 3996.0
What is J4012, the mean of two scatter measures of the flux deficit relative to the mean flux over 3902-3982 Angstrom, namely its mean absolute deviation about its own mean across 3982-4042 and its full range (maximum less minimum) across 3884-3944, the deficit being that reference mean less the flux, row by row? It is 7.0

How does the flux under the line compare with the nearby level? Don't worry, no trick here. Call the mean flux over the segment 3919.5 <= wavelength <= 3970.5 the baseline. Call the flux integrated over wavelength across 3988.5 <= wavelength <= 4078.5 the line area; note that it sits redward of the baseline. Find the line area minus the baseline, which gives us 4434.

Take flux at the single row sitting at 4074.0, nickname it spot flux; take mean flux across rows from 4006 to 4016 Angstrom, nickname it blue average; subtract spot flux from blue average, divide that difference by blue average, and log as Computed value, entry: 0.12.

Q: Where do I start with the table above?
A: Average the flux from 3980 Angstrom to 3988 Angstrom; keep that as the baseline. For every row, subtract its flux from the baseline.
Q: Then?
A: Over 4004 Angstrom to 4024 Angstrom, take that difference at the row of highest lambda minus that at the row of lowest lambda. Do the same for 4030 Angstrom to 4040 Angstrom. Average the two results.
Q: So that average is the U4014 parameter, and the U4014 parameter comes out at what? 5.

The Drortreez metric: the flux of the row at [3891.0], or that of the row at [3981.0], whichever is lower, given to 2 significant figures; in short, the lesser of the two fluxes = 43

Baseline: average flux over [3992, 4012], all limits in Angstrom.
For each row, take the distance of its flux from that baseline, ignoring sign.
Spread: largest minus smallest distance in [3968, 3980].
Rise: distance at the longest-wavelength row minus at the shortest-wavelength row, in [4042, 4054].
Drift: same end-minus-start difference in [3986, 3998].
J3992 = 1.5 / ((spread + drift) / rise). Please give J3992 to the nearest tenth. -0.1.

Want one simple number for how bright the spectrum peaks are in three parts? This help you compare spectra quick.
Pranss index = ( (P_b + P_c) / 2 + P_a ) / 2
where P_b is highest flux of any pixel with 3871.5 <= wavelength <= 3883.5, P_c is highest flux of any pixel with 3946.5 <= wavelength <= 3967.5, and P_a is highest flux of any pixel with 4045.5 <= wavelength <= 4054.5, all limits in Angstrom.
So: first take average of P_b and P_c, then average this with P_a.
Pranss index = 46.1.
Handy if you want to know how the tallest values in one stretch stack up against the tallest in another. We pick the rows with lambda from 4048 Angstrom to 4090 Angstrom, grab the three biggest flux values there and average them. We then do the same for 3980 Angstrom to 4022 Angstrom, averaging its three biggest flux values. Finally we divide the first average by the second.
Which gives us 0.77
